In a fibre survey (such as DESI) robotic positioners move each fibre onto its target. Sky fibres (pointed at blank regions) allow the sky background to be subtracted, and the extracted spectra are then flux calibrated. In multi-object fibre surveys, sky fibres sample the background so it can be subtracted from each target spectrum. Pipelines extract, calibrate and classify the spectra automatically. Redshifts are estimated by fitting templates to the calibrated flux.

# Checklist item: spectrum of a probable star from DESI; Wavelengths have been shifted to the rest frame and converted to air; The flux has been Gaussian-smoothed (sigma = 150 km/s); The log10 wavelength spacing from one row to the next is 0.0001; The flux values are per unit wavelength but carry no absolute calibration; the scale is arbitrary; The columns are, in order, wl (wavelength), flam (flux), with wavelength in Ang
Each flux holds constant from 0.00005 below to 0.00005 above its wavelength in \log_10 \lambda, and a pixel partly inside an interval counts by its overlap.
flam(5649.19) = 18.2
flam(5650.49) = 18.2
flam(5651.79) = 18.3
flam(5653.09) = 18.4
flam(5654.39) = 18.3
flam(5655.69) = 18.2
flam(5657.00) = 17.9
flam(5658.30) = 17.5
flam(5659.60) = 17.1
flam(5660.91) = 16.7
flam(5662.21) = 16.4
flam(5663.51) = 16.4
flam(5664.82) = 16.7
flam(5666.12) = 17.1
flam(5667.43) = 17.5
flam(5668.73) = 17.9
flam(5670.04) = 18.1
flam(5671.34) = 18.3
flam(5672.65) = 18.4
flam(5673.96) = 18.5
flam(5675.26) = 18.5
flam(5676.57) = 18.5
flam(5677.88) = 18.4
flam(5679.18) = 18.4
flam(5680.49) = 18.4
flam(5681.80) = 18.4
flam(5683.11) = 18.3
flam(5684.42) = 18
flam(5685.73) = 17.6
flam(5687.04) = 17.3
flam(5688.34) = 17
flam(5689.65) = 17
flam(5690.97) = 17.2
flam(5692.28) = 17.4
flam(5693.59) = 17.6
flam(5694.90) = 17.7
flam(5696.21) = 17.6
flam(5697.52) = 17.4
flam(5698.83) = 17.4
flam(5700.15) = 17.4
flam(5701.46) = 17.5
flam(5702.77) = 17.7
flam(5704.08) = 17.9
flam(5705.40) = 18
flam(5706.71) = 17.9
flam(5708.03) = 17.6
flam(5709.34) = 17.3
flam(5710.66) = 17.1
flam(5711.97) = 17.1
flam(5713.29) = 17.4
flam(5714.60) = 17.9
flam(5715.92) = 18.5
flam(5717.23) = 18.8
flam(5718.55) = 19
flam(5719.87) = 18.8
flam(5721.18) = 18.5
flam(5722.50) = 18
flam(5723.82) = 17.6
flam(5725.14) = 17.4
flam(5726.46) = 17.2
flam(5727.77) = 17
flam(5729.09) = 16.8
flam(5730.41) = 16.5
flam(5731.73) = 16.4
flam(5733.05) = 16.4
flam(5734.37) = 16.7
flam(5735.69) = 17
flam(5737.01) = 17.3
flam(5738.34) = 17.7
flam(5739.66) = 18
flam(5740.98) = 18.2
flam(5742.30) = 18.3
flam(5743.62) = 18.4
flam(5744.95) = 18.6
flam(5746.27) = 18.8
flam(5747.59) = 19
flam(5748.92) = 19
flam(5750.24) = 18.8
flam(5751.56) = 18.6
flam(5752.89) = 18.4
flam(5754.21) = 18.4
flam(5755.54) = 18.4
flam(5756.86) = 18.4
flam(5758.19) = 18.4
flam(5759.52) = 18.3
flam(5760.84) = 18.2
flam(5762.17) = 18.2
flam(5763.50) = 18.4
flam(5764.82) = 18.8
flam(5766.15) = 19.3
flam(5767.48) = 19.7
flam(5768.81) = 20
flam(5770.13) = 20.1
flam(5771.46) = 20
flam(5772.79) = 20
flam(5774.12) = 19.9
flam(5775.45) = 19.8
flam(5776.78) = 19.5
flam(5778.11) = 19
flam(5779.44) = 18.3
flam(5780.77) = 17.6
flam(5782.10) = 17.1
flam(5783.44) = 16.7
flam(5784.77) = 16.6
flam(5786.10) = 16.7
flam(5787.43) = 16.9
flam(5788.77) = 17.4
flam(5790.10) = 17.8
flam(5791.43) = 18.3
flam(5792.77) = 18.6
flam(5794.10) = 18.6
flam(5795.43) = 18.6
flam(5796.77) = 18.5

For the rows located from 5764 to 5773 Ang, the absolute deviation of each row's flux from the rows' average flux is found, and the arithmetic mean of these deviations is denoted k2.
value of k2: 0.4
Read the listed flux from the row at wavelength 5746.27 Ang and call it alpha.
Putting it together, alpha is 18.8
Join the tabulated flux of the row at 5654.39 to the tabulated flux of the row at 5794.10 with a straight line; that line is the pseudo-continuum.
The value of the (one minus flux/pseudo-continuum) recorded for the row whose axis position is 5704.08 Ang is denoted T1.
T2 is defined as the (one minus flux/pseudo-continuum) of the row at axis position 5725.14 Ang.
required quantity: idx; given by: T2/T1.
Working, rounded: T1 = 0.03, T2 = 0.06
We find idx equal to 2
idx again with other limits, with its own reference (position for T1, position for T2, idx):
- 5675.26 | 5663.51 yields -12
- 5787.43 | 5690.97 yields 1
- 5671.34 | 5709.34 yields 31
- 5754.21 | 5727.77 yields 13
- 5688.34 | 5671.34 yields 0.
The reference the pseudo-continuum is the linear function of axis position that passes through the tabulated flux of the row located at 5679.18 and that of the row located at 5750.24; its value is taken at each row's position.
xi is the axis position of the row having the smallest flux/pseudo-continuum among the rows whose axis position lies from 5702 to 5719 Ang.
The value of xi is 5711.97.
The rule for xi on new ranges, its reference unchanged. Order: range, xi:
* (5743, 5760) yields 5759.52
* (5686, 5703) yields 5689.65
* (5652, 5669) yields 5663.51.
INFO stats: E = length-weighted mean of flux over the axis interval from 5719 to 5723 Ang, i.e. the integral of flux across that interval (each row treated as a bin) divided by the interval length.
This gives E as 18.5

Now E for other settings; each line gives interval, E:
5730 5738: 16.7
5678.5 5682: 18.4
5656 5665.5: 17.0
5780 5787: 17.0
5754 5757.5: 18.4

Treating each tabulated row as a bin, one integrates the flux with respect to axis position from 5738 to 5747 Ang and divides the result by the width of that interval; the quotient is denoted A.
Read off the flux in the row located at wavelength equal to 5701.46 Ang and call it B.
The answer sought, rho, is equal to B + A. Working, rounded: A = 18.3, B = 17.5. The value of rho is 35.83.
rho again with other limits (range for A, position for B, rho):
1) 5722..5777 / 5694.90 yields 36.02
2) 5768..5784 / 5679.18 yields 37.42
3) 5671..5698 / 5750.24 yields 36.70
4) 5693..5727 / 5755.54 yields 36.18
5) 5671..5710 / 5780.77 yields 35.41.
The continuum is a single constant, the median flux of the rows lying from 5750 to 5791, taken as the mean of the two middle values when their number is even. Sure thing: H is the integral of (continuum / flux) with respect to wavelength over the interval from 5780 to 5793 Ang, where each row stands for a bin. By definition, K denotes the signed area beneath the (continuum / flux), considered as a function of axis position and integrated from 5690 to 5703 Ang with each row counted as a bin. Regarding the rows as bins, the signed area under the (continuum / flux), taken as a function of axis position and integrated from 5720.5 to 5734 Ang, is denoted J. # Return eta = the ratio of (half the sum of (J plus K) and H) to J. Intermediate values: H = 13.8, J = 14.49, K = 13.69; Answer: 1.45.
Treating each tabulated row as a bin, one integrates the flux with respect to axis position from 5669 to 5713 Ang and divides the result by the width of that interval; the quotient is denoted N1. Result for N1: 17.8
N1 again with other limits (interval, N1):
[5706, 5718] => 17.7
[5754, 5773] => 19.0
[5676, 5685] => 18.3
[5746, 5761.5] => 18.6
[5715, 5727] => 18.2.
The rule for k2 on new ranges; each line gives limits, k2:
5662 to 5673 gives 0.7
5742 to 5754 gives 0.2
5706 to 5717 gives 0.4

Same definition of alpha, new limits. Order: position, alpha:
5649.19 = 18.2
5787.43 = 16.9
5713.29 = 17.4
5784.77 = 16.6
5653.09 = 18.4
